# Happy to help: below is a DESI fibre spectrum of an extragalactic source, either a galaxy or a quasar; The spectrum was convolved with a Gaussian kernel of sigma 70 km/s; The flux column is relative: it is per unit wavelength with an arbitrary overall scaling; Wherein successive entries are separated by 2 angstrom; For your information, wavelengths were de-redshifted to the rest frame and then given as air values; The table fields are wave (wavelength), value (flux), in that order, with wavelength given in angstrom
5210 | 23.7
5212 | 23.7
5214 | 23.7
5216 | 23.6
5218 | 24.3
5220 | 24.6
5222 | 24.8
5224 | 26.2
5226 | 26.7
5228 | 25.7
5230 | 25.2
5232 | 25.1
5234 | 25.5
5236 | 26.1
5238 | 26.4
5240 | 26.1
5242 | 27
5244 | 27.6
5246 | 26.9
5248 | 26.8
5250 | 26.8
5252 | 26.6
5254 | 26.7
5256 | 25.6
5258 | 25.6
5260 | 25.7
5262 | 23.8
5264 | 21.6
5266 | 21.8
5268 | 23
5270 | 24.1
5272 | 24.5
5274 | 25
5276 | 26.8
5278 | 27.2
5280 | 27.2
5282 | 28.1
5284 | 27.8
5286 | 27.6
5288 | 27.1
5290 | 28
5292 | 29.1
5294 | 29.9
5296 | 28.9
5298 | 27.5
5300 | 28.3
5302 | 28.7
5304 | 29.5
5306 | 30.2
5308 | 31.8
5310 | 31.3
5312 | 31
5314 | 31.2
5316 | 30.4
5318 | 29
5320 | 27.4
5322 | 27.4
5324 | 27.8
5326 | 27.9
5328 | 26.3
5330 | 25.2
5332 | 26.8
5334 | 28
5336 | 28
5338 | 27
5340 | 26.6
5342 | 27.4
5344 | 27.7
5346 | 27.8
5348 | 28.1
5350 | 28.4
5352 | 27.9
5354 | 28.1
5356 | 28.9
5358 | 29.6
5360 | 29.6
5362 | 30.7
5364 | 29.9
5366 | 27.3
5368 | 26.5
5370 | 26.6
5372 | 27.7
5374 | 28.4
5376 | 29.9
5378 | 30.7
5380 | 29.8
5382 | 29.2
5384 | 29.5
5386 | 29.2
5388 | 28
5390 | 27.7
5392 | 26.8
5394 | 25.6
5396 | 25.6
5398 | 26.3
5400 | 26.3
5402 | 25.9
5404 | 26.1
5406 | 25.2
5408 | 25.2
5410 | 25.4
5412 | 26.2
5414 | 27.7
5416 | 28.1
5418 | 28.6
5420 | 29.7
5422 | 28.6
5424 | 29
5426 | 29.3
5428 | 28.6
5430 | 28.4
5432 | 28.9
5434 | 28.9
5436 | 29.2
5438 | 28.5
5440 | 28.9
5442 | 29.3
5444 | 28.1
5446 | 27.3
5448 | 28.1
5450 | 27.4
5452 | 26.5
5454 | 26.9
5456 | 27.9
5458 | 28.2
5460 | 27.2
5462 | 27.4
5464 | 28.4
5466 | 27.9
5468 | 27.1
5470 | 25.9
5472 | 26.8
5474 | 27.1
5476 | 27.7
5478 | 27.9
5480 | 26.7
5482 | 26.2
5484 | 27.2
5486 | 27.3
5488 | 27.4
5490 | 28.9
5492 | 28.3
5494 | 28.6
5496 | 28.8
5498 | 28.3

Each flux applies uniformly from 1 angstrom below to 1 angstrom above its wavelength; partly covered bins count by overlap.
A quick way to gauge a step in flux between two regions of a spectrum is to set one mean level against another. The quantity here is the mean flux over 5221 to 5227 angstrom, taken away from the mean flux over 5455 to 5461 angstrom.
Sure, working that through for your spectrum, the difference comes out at 1.9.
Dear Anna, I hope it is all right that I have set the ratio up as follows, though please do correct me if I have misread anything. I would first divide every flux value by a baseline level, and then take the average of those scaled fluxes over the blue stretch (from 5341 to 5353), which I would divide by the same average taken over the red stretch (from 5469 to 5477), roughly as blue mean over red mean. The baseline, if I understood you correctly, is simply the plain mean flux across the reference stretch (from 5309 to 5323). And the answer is 1.04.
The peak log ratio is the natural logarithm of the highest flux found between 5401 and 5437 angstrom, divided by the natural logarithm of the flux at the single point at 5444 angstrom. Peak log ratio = 1.02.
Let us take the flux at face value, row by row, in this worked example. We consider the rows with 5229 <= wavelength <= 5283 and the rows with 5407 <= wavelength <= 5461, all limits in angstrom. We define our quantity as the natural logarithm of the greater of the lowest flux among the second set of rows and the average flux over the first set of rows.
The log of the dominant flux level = 3.24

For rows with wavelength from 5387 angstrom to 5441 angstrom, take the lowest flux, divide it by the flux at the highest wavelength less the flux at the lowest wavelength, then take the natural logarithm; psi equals 3.33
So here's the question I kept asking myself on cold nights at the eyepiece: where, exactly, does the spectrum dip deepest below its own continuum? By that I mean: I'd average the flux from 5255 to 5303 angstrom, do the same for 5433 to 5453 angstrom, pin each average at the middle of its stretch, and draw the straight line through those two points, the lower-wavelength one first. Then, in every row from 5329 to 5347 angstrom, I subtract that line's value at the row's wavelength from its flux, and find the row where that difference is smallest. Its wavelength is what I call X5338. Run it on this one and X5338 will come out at 5330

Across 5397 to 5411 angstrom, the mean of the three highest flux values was 26.2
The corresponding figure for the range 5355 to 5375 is 30.1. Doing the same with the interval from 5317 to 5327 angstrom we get 28.2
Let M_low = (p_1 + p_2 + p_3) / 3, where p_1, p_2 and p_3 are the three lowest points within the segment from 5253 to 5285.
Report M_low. 22.1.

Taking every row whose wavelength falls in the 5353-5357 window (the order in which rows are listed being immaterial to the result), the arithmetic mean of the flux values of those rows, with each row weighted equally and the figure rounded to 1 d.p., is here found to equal 28.5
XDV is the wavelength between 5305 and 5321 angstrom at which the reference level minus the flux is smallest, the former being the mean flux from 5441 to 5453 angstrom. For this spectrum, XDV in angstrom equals 5308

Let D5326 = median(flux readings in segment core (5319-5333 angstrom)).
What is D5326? 27.4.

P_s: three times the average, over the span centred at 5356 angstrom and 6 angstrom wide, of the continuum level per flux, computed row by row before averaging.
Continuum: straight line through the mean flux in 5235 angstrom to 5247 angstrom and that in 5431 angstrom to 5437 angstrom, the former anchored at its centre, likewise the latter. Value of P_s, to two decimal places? 2.92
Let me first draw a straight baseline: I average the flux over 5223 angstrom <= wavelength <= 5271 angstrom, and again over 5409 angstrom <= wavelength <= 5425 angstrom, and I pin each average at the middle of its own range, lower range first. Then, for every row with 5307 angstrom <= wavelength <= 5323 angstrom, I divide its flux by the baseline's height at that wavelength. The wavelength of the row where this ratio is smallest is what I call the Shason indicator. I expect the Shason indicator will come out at 5322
